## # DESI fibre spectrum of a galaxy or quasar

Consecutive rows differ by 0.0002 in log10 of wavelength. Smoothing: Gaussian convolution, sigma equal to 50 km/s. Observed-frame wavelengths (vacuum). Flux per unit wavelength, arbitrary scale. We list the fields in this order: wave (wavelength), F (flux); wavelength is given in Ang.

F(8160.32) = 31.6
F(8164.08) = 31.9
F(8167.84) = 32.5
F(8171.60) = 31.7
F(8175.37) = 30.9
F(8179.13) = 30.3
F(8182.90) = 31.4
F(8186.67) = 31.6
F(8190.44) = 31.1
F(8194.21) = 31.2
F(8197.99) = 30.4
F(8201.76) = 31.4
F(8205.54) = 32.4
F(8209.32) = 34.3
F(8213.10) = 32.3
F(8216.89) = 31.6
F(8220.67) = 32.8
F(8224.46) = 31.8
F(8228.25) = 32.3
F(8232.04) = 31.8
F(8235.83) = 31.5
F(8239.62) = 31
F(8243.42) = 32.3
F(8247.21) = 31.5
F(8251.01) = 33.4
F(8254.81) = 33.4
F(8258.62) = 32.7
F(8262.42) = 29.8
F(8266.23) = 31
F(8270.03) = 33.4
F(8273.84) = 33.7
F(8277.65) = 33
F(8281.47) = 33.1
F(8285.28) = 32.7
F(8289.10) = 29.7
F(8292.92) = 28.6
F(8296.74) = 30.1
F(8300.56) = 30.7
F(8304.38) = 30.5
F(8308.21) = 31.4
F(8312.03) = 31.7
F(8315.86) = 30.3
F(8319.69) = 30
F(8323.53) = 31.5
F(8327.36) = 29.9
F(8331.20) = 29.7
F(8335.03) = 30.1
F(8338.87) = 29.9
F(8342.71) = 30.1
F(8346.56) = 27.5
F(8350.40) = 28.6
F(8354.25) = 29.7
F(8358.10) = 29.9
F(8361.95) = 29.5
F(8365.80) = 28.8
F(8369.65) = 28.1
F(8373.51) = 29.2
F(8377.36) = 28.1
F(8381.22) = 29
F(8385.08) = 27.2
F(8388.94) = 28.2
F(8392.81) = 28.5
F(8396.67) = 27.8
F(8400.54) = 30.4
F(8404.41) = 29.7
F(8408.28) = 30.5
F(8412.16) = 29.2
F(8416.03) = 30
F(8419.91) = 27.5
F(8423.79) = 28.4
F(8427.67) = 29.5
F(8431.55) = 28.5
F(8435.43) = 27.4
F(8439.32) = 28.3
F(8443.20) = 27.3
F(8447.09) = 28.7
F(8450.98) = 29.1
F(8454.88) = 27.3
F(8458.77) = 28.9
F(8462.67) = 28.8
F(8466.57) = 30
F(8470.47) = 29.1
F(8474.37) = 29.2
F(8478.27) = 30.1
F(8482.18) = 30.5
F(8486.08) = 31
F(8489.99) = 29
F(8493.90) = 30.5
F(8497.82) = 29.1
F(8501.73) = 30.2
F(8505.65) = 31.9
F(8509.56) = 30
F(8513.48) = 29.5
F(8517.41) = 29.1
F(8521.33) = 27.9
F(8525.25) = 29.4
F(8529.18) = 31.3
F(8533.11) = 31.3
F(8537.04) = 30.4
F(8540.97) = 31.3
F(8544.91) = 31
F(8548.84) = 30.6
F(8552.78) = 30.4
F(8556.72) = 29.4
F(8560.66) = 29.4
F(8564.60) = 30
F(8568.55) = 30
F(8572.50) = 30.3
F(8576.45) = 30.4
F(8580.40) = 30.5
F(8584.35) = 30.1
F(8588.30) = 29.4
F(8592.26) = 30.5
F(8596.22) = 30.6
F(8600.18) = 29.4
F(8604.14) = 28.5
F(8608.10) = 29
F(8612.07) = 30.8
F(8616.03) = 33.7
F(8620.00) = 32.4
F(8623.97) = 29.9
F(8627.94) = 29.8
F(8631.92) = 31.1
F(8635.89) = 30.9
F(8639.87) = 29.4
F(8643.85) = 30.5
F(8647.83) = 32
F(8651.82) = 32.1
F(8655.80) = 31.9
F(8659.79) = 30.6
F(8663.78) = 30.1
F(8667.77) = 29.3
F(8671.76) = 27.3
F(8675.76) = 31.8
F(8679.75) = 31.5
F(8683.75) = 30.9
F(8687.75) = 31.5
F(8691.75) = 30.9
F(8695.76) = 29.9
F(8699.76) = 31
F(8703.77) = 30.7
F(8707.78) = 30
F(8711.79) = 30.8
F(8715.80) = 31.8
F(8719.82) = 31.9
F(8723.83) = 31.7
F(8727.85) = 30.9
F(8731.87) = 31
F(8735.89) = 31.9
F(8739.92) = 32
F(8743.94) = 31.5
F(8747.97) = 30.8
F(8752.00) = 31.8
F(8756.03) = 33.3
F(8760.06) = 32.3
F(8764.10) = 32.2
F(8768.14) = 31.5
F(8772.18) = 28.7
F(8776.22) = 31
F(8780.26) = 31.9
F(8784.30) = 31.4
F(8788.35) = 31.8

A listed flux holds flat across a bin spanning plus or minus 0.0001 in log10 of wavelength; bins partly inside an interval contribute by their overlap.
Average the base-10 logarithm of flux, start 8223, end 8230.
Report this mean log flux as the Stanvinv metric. 1.51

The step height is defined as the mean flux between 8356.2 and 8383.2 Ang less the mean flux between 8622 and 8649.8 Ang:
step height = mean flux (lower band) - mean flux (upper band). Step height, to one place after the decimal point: -1.6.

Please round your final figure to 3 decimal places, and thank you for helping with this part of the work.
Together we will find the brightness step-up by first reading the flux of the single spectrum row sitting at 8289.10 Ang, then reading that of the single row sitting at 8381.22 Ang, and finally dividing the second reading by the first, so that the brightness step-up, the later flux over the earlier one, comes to 0.976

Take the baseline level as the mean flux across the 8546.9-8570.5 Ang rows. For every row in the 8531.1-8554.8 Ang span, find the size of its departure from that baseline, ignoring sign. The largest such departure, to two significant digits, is 1.3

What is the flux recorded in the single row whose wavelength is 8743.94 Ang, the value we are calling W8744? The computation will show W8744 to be 31.5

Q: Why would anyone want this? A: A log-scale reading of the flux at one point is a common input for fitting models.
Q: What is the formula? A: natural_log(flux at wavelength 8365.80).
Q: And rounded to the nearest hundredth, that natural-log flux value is 3.36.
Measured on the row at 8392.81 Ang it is 3.35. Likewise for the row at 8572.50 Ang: 3.41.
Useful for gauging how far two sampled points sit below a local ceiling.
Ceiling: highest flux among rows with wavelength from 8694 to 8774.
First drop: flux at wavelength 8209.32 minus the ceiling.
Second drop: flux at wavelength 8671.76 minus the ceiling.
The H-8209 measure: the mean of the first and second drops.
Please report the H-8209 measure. -2.5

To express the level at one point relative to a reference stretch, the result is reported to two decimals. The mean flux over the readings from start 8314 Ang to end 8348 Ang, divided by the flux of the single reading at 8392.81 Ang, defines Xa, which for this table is 1.05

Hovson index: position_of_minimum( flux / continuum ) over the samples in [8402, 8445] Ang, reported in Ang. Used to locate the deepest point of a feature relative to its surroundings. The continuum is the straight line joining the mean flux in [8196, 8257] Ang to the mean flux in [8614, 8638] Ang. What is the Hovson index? 8443.20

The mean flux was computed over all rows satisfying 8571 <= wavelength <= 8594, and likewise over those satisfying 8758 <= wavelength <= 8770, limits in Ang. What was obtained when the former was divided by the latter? 0.94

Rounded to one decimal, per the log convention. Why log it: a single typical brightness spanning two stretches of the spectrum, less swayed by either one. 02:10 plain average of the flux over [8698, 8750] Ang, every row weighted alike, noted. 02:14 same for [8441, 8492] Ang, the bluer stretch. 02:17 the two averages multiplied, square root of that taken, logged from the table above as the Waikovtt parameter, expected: 30.2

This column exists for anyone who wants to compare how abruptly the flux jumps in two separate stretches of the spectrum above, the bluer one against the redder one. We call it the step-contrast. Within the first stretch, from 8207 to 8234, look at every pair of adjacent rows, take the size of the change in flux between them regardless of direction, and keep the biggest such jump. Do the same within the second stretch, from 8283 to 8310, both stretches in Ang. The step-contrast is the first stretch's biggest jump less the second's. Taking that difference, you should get -1.00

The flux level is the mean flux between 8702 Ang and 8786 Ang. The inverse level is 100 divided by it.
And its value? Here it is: 3.19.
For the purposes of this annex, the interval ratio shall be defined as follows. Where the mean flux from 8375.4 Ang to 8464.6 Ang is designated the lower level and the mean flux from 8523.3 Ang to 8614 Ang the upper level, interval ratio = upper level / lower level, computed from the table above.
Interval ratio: 1.05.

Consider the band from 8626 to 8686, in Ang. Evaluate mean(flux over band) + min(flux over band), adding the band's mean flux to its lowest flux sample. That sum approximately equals 57.9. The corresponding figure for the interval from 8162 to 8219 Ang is 62.0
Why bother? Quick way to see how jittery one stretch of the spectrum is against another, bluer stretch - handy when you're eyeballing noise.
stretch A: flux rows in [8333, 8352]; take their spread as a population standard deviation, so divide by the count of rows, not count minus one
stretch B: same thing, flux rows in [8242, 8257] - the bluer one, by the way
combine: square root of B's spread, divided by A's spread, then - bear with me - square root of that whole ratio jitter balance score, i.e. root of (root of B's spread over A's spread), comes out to 0.93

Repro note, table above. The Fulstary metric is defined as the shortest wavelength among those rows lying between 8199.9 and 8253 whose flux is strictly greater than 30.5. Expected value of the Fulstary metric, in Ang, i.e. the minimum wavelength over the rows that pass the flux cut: 8201.76 Ang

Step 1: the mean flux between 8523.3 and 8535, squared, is 940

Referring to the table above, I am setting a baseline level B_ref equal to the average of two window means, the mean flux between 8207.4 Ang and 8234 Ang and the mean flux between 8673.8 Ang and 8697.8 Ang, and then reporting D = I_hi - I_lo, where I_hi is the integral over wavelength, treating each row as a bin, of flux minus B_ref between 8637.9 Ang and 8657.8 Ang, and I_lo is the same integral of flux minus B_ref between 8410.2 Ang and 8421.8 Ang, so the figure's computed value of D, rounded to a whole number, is 22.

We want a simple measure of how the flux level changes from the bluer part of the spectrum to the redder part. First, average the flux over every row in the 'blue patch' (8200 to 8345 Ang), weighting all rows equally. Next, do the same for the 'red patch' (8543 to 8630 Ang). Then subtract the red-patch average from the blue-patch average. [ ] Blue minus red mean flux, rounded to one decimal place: 1.2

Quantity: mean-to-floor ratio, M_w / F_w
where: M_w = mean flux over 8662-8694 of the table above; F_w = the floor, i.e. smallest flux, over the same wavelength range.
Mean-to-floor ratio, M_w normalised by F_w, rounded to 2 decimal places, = 1.11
